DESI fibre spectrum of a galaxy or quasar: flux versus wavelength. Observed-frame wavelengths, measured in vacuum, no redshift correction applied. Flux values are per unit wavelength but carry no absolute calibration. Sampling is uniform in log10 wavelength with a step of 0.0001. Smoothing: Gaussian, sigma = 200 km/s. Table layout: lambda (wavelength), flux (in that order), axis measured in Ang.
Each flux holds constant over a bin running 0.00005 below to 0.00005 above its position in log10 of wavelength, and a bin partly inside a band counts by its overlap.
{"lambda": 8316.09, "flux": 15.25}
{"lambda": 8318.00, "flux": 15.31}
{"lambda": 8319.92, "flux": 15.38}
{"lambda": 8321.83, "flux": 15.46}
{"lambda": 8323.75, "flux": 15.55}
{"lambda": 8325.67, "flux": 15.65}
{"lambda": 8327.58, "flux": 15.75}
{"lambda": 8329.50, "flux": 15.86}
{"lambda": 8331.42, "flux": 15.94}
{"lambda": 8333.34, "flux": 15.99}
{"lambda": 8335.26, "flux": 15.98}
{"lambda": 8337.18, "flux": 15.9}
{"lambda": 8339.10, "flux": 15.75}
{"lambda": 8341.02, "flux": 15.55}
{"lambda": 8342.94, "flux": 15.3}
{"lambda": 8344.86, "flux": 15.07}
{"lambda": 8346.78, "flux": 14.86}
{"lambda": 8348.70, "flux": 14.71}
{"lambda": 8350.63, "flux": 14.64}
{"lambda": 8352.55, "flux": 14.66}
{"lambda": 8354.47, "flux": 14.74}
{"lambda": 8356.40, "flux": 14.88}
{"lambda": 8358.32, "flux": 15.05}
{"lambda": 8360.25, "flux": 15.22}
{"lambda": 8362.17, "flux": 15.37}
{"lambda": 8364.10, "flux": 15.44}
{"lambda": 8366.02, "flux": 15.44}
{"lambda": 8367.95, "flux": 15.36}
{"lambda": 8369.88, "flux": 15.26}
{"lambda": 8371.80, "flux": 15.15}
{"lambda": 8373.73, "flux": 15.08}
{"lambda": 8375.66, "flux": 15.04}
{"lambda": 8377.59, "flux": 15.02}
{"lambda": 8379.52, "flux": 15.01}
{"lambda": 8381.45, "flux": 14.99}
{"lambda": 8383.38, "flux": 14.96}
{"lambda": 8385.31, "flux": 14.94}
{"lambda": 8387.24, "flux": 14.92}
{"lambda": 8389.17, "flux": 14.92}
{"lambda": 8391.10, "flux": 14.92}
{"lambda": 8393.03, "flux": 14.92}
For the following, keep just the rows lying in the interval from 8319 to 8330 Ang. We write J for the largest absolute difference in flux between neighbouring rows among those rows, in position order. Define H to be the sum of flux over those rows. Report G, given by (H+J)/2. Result 47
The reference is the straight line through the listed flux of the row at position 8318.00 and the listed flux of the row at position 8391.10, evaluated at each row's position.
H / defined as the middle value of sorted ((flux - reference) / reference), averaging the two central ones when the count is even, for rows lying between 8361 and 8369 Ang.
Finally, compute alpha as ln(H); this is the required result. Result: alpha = -3.77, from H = 0.0230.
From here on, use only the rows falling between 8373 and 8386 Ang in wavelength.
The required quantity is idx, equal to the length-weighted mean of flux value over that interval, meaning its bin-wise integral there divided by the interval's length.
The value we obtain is 15.00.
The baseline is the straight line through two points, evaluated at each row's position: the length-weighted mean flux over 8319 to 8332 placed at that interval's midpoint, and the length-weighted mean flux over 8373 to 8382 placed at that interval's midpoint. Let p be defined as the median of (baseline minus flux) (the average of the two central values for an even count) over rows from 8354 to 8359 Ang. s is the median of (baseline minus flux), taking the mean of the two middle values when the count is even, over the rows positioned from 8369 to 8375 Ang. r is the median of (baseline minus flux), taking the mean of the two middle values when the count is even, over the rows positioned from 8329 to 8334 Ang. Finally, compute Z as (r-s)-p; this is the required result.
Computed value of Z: -0.7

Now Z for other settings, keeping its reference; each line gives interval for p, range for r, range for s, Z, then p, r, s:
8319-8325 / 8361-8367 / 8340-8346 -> -0.6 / 0.24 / -0.3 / 0.1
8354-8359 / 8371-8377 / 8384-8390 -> -0.4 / 0.40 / 0.0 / 0.0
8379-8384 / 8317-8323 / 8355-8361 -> 0.1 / -0.01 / 0.3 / 0.2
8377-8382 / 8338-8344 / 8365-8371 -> 0.1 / -0.01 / -0.1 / -0.2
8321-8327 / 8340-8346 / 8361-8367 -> 0.3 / 0.12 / 0.1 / -0.3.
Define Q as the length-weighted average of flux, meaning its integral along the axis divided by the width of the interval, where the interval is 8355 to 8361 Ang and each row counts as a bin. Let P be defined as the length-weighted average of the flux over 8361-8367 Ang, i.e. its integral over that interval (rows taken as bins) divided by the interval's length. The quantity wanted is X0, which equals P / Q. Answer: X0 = 1.028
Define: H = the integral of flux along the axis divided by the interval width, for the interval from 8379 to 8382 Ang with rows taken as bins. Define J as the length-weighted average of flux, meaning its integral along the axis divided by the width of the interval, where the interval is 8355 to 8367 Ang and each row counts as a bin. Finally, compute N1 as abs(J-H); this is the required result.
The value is 0.2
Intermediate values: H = 15.0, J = 15.2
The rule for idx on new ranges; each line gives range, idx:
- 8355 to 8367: 15.21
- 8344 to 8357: 14.79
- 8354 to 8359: 14.89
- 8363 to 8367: 15.43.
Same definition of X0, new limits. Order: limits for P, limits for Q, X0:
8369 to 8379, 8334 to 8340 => 0.951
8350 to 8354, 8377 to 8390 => 0.981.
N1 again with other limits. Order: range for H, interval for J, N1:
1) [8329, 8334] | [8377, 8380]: 0.9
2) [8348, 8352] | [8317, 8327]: 0.8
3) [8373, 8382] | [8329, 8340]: 0.9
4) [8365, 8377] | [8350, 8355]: 0.5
